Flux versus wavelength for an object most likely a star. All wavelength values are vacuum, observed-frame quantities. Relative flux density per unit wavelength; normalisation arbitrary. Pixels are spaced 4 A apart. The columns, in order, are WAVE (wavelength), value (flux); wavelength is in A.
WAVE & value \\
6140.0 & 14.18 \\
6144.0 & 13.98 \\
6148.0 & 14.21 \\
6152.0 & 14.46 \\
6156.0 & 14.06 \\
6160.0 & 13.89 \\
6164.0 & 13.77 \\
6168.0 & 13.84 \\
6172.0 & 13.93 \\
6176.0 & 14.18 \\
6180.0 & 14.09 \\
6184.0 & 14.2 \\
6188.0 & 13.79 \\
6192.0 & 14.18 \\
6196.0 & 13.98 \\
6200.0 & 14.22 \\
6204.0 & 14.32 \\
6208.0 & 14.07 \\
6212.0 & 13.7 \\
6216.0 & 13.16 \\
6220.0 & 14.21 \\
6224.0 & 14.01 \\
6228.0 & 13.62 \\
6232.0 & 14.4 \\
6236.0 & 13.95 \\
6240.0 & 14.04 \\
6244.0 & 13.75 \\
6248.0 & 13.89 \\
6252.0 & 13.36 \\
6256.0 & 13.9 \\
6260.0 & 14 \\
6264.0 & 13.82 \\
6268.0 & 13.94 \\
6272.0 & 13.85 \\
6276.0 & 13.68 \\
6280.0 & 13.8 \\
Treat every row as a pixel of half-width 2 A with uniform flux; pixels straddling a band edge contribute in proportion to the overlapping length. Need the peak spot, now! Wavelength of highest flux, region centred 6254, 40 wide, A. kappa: 6240.0 A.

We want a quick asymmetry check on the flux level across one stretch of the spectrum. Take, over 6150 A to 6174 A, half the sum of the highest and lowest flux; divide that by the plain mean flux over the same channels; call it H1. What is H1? 1.01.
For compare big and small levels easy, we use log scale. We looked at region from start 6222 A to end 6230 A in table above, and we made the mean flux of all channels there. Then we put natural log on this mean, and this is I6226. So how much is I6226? 2.626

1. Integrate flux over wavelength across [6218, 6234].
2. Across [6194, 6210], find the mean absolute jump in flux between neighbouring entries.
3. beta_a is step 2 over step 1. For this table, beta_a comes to 0.0009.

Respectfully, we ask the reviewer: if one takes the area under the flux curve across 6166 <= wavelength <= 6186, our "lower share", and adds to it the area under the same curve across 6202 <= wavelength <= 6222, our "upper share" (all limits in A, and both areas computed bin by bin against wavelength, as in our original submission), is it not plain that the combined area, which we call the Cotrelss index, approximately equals 559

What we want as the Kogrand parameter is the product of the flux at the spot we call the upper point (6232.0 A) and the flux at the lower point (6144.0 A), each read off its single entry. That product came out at 201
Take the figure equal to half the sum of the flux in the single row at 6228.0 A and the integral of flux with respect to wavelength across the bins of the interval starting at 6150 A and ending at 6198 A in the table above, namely 344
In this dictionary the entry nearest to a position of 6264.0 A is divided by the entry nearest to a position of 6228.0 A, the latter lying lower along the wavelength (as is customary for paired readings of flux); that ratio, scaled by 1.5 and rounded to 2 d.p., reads 1.52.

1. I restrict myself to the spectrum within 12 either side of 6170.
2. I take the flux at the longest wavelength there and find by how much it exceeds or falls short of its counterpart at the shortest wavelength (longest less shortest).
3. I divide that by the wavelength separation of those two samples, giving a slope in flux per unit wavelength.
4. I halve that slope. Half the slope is 0.0050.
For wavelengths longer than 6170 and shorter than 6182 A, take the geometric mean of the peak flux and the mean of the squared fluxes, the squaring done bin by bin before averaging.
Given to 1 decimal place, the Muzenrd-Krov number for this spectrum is 53.0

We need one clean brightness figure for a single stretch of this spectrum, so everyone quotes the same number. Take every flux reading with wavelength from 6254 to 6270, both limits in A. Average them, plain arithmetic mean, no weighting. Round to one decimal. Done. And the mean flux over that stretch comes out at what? 13.9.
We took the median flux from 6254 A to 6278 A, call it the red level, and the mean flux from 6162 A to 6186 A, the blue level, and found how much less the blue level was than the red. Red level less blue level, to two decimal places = -0.13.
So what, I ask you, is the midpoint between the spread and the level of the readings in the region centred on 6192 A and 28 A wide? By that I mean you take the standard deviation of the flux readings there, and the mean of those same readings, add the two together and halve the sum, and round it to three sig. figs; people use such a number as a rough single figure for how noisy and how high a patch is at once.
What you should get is 7.14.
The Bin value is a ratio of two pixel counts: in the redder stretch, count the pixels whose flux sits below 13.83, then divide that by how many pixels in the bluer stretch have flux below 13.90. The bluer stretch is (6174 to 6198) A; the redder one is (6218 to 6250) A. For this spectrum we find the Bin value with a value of 2.0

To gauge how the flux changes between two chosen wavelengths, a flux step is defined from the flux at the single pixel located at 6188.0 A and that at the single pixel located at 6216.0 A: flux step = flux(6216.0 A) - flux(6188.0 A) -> -0.6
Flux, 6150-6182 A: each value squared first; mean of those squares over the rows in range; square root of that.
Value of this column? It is 14.03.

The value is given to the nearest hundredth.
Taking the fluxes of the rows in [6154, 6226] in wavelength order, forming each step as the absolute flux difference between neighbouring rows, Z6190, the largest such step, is 1.05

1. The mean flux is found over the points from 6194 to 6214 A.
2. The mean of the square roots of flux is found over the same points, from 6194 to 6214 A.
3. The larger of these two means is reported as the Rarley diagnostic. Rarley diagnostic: 14.06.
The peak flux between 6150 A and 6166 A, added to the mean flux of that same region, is 28.5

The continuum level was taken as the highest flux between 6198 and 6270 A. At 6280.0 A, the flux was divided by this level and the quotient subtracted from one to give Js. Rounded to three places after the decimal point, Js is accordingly 0.042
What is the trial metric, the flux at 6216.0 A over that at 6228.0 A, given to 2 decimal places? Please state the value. 0.97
